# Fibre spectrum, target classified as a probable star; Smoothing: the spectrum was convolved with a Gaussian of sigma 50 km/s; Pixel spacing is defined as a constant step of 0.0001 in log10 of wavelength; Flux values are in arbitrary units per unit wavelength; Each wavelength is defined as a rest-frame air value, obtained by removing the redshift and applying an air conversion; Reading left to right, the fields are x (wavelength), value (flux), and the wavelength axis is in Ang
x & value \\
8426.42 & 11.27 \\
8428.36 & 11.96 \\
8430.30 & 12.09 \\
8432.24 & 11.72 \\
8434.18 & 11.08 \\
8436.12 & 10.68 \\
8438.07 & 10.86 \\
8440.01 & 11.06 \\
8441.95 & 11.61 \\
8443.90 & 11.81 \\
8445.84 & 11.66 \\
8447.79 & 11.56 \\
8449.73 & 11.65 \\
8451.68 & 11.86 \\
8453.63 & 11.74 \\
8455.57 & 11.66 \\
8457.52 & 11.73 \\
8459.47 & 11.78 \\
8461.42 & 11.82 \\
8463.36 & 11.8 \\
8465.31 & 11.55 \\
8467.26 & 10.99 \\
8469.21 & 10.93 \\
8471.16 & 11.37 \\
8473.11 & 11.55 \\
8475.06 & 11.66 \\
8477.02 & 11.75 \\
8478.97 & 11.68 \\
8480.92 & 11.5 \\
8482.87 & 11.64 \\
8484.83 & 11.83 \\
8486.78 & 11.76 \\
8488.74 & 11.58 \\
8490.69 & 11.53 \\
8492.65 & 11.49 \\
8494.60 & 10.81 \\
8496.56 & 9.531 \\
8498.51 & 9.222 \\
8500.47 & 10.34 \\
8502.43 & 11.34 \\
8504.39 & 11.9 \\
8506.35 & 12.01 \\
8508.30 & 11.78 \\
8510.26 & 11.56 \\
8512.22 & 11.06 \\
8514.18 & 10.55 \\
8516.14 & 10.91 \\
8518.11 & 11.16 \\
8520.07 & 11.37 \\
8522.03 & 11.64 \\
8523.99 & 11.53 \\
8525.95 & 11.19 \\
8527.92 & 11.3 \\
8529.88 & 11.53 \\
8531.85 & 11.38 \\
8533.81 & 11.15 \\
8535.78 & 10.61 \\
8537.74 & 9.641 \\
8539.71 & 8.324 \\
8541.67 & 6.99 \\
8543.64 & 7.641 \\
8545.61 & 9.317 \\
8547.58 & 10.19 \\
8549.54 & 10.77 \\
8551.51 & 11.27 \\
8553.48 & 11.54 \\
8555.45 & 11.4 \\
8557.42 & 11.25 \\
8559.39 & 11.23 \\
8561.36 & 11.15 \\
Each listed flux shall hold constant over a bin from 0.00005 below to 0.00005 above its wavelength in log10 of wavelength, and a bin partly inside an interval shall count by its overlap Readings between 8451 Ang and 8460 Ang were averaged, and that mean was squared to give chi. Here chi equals 138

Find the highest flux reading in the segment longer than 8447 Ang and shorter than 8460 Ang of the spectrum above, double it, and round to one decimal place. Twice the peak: 23.7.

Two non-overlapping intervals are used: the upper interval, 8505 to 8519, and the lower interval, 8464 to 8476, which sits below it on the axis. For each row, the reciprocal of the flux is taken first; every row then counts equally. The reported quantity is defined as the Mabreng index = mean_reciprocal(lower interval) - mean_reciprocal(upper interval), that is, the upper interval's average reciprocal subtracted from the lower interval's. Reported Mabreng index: -0.0005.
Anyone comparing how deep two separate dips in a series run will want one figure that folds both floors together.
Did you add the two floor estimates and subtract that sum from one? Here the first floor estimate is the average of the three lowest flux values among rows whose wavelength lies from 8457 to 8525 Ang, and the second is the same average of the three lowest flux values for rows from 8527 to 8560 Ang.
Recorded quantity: -16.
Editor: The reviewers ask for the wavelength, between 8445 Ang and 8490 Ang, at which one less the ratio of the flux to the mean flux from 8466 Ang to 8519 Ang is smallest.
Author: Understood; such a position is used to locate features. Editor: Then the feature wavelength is 8451.68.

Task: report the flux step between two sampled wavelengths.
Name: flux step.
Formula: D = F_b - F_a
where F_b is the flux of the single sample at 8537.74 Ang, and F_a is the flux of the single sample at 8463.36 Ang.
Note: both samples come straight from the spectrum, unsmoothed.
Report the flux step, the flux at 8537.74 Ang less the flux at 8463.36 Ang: -2.2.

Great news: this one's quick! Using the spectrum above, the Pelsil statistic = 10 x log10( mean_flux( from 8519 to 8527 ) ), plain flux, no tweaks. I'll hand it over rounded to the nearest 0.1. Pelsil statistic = 10.6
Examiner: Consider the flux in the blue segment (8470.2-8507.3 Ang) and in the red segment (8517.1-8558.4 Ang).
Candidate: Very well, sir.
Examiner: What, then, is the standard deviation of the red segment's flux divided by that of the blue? 2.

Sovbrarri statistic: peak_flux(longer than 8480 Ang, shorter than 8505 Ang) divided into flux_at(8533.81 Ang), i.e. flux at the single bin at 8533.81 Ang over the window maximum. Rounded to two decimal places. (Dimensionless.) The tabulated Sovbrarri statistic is 0.94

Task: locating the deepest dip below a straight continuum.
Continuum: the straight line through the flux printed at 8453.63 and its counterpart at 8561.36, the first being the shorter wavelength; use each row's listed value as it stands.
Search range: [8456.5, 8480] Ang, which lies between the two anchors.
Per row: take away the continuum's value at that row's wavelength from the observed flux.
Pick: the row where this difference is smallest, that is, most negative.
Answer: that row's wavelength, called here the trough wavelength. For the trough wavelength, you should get 8469.21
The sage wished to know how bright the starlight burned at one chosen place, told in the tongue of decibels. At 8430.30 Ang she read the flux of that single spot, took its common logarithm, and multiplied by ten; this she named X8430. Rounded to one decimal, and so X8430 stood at 10.8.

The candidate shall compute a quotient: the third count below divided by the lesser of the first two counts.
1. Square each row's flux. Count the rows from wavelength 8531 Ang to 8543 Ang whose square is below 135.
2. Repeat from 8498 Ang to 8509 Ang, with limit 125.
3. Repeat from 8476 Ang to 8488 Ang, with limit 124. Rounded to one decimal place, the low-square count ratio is 0.0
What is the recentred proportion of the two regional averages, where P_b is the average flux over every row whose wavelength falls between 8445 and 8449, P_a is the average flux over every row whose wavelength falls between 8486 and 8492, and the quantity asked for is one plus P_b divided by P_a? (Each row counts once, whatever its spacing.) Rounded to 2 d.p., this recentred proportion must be 2.00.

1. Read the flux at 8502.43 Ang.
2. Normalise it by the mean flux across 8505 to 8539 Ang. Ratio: 1.01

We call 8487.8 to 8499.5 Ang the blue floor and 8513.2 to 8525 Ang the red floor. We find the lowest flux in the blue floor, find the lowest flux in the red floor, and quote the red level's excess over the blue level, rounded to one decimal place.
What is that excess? 1.3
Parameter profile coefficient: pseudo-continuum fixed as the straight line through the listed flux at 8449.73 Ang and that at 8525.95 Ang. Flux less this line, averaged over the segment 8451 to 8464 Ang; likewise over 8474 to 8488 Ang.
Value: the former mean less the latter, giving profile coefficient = -0.1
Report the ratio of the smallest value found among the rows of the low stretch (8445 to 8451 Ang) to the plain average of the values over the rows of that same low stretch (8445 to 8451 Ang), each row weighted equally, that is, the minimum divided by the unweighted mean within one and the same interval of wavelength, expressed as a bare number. 0.99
